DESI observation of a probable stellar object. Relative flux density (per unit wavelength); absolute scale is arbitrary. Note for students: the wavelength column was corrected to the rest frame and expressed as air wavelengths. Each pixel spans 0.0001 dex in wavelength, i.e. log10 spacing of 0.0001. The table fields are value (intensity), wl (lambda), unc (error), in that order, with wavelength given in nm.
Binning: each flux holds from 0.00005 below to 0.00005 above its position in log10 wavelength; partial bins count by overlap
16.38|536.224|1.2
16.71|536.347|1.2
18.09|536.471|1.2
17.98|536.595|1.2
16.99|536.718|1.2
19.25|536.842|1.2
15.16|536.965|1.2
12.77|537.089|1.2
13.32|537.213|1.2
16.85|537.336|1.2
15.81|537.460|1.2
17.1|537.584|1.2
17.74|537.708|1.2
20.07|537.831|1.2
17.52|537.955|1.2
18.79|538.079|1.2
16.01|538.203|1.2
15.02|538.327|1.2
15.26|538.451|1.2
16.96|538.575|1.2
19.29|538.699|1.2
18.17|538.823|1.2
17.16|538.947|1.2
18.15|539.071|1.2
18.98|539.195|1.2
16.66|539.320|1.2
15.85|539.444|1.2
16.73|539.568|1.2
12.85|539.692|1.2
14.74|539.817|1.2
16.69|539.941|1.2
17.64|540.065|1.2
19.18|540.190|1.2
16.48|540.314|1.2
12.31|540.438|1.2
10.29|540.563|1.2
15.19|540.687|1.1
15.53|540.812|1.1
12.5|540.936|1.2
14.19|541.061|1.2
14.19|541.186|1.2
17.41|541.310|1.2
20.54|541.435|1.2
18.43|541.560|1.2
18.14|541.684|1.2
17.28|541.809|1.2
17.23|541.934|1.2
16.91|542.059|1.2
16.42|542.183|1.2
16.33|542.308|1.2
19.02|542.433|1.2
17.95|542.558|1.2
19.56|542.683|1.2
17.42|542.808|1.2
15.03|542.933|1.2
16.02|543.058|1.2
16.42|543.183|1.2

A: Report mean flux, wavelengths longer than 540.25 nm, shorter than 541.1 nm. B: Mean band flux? 13.8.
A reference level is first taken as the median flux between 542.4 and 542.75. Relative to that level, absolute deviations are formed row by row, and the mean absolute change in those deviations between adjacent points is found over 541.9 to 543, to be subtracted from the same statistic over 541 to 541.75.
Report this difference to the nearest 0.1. -0.2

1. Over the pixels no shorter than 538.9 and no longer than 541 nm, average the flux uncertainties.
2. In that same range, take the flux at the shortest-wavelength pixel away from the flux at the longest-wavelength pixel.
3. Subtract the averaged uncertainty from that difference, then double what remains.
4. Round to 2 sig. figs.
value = -12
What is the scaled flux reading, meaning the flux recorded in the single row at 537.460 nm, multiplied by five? 79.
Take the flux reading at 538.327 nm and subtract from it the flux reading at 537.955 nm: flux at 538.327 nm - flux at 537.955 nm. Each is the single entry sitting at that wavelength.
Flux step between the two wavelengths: -2.5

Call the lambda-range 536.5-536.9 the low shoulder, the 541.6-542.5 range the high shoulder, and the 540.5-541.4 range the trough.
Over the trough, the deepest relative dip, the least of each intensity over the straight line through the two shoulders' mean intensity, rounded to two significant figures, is 0.59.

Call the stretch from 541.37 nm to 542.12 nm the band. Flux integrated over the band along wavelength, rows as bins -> 14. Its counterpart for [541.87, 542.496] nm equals 11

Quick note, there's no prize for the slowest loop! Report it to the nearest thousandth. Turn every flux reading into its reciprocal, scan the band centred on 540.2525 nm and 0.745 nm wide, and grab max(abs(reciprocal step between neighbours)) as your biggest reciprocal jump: 0.021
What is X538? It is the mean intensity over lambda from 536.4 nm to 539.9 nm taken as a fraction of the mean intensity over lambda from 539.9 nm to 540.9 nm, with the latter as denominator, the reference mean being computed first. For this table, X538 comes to 1.09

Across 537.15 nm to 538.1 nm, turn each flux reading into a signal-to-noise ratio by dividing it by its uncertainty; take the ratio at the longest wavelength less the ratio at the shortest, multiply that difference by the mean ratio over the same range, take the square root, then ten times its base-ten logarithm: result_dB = 9.1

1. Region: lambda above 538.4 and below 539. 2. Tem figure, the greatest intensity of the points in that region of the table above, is 19.29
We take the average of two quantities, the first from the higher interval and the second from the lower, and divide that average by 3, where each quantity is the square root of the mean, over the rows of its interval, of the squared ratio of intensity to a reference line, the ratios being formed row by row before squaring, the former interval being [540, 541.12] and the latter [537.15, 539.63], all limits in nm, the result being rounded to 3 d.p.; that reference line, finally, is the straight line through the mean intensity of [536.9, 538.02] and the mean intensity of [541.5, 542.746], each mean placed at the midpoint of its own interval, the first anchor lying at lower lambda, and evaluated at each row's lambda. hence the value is 0.318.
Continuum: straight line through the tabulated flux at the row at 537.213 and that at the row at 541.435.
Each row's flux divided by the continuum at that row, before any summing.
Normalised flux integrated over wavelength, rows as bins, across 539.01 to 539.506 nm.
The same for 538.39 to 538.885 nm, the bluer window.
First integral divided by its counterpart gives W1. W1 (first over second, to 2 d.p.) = 0.94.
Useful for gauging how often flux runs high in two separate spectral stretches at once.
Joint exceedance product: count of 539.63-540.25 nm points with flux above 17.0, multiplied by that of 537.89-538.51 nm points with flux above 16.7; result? 4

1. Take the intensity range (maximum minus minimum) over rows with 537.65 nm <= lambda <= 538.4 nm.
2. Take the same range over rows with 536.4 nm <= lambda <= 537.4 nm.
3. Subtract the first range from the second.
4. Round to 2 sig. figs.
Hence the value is 1.4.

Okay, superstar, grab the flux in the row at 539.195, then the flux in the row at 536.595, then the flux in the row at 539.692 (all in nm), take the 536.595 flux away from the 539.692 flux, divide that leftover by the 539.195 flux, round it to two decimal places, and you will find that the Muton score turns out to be -0.27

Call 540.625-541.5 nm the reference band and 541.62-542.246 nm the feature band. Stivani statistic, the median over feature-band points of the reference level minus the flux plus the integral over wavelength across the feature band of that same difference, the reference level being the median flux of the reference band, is -3.3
